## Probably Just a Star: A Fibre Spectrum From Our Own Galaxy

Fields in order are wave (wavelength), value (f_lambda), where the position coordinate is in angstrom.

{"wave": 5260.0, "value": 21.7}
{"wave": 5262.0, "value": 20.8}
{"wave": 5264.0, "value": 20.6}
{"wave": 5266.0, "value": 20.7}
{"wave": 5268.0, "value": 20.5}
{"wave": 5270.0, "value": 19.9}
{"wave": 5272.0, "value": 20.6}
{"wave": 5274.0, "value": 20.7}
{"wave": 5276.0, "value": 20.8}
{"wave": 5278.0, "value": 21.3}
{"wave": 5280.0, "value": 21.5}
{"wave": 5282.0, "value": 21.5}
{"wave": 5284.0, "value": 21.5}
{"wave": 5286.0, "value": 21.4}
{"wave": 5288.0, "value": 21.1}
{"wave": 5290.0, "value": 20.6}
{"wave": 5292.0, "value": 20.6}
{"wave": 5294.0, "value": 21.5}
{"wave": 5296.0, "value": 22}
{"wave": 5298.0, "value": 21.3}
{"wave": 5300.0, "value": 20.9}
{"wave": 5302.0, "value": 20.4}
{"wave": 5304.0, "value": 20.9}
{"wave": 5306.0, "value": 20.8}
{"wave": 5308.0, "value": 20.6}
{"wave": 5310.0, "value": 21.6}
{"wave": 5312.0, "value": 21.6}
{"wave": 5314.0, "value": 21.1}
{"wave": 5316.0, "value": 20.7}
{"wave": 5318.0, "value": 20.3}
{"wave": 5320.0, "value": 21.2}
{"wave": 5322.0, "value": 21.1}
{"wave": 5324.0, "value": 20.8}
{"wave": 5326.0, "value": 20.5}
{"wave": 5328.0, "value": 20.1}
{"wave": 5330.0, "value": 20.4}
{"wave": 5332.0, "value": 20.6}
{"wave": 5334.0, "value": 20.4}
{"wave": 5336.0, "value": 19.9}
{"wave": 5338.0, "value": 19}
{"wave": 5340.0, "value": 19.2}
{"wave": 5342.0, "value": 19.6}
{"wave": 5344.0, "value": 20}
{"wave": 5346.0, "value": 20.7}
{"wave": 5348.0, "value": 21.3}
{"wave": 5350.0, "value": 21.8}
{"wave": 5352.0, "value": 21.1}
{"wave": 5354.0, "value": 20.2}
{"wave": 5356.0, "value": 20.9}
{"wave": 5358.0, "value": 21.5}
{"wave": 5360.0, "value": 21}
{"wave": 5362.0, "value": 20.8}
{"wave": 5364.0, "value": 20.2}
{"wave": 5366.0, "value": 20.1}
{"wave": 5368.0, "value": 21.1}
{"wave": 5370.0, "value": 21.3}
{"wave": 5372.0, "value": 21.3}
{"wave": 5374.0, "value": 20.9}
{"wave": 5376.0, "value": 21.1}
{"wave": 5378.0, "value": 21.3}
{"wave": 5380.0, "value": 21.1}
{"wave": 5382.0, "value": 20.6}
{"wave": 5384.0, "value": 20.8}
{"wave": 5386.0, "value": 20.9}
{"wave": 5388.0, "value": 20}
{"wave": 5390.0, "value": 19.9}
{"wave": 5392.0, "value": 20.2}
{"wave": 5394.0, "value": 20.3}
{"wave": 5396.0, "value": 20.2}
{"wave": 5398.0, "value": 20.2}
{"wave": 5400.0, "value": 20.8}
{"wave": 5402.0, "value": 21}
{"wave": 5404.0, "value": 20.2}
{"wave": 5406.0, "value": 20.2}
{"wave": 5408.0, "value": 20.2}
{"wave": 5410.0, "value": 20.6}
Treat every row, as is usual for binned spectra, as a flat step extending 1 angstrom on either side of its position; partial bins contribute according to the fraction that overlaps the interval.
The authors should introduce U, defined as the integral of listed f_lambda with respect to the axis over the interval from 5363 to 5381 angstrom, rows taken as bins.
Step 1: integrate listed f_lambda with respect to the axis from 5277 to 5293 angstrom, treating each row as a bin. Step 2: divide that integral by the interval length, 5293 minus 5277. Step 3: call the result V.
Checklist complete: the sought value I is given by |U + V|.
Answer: 398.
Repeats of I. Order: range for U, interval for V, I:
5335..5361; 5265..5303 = 553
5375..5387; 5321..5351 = 272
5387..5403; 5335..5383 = 346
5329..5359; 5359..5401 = 634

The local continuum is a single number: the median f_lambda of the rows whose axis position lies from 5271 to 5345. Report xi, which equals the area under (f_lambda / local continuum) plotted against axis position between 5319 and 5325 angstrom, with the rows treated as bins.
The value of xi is 6.07 angstrom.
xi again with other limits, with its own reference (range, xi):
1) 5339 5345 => 5.65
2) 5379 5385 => 6.01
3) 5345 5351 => 6.13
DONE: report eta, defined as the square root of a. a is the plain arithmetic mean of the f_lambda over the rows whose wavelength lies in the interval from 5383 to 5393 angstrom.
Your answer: 4.51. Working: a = 20.4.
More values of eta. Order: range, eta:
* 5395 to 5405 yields 4.53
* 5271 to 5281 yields 4.58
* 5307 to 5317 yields 4.60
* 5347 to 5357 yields 4.59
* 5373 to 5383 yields 4.58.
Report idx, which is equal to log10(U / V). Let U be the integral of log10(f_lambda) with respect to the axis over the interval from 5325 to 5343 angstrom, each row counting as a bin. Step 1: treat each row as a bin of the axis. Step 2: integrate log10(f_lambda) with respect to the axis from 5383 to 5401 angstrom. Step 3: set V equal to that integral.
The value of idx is -0.0029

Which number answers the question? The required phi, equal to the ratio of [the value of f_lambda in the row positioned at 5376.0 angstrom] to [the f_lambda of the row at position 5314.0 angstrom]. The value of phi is 1.00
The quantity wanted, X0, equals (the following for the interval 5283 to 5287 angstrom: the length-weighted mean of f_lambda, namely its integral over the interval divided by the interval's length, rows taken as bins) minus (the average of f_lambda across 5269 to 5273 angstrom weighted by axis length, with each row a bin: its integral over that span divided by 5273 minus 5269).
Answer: 1.2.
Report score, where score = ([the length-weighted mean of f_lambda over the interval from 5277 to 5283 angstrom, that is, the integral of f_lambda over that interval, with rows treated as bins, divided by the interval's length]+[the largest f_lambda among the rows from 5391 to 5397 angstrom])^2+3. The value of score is 1745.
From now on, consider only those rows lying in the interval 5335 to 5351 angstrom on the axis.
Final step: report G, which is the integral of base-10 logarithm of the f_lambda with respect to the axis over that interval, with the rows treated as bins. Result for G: 21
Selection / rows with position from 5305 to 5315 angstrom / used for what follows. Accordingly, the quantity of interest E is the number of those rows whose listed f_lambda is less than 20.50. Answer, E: 0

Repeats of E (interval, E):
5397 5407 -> 3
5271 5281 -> 0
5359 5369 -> 2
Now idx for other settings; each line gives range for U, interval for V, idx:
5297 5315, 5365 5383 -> 0.0003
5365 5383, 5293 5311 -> -0.0009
